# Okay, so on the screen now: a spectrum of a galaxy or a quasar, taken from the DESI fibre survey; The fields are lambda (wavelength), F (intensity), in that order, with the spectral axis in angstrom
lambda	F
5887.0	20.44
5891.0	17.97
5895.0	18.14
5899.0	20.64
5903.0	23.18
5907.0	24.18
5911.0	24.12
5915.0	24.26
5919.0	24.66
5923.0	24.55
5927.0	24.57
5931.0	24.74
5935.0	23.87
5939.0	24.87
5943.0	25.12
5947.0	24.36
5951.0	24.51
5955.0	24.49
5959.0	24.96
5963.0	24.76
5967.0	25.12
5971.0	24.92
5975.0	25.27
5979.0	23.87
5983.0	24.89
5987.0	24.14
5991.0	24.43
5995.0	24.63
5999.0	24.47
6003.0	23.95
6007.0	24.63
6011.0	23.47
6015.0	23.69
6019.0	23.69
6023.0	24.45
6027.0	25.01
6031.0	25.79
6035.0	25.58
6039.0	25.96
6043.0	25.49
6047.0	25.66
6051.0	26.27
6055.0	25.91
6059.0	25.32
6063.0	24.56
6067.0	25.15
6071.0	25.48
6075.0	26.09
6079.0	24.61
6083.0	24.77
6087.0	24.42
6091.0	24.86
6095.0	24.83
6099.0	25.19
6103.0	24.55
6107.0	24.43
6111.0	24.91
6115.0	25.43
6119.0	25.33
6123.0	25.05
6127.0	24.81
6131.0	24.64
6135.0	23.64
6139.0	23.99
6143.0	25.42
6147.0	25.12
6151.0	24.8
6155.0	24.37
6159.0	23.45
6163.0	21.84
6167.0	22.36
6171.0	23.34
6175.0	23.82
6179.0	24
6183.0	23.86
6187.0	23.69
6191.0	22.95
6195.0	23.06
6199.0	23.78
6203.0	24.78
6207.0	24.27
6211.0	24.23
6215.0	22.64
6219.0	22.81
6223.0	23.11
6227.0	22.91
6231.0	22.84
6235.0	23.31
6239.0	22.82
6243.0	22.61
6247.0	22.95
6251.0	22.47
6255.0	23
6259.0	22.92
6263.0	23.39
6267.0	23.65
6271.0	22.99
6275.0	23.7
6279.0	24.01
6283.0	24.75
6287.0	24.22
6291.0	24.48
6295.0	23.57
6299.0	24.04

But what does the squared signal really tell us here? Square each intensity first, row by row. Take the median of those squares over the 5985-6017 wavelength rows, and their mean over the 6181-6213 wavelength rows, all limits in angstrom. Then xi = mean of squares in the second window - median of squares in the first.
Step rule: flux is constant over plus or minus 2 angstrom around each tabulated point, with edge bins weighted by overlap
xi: -22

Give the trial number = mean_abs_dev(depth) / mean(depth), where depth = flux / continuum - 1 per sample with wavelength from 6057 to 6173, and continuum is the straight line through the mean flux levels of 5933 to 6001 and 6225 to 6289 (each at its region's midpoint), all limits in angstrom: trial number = 0.95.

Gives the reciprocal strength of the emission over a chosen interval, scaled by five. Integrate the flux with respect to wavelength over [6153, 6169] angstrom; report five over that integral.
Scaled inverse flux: 0.014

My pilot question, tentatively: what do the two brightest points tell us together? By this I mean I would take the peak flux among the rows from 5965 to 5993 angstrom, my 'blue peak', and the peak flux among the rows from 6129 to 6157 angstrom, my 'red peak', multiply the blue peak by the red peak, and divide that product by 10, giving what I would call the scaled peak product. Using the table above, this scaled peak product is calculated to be 64.2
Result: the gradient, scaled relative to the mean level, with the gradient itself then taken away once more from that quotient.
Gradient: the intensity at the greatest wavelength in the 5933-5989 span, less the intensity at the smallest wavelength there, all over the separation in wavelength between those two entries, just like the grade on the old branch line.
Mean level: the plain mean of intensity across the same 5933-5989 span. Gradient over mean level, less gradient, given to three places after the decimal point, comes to -0.005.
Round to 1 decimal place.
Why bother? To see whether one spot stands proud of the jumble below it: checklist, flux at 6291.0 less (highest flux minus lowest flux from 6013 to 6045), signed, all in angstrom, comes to 22.2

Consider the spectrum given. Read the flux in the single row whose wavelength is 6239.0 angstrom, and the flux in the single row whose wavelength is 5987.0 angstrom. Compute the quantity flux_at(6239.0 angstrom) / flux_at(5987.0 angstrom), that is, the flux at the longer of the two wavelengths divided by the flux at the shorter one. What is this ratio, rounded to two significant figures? 0.95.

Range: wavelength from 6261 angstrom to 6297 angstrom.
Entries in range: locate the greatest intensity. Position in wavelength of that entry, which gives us 6283.0 angstrom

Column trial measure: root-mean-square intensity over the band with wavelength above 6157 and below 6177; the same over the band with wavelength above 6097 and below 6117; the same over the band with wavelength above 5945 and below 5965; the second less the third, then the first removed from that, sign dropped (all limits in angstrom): 22.7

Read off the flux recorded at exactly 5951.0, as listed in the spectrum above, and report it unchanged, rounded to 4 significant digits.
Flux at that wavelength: 24.51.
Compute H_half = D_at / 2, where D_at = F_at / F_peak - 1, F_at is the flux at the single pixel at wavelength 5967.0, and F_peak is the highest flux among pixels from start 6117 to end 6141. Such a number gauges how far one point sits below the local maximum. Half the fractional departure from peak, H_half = -0.004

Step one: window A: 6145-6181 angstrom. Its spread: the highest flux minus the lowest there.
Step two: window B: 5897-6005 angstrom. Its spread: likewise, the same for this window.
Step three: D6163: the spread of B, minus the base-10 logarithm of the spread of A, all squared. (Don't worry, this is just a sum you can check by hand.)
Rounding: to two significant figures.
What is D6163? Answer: 17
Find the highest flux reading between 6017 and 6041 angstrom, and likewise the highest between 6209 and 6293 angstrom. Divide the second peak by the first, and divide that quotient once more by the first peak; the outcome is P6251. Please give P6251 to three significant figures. 0.0367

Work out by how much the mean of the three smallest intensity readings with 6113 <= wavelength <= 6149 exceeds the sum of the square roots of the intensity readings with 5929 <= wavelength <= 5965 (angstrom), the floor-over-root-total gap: -20.6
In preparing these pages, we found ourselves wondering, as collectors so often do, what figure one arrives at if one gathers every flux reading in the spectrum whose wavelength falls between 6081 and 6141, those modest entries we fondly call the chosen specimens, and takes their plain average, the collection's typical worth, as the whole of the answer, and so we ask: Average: 24.7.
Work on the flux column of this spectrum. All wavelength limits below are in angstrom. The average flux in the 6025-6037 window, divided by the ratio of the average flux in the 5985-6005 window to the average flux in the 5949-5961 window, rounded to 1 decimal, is 25.8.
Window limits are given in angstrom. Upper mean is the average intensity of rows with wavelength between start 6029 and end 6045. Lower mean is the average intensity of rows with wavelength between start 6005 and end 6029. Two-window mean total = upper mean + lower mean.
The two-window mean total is 49.9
